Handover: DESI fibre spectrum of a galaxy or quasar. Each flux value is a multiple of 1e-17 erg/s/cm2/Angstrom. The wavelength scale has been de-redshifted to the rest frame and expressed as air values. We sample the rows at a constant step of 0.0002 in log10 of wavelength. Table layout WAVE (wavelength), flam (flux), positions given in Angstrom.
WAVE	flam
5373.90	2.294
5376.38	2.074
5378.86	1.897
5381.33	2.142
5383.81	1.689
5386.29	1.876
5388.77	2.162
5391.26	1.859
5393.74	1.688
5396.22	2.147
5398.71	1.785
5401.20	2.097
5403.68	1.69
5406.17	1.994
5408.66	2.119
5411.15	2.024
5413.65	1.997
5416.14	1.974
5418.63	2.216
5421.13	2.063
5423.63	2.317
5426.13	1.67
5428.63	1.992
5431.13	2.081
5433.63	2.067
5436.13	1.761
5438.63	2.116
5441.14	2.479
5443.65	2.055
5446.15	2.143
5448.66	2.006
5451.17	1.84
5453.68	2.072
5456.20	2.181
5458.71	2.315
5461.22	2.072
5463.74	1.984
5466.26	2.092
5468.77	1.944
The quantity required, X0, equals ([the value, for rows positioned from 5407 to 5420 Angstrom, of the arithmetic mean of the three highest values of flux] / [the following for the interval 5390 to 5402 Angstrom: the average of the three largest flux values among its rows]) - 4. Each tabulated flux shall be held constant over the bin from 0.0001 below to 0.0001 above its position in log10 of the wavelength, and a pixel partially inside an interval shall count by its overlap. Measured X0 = -2.96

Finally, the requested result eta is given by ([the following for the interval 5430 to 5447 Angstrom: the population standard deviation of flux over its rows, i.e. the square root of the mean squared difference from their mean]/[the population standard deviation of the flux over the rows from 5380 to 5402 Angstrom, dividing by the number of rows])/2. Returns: 0.516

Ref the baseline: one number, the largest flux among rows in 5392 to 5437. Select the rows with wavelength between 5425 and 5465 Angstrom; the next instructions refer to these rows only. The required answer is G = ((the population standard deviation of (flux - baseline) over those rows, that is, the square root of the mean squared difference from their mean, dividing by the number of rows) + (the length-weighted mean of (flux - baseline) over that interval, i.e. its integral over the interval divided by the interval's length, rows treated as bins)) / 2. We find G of -0.04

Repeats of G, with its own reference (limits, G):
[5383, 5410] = -0.11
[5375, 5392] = -0.10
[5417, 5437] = -0.05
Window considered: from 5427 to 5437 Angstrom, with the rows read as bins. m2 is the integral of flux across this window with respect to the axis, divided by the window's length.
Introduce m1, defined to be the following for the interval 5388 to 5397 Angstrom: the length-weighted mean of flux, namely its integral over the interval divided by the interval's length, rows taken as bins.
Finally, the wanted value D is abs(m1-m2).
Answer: 0.03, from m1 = 1.94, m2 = 1.97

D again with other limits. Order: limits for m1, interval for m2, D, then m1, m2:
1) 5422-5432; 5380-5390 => 0.05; 2.01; 1.97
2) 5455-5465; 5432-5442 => 0.05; 2.14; 2.09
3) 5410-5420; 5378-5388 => 0.14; 2.05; 1.91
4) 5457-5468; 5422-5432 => 0.10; 2.11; 2.01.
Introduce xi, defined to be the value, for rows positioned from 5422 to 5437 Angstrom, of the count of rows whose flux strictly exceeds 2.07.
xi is 2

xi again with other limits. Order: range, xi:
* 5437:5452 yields 3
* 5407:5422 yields 2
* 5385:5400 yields 2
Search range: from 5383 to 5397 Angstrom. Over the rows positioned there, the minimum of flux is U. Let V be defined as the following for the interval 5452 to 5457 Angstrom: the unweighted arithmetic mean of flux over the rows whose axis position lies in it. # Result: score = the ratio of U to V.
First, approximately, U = 1.688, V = 2.13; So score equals 0.79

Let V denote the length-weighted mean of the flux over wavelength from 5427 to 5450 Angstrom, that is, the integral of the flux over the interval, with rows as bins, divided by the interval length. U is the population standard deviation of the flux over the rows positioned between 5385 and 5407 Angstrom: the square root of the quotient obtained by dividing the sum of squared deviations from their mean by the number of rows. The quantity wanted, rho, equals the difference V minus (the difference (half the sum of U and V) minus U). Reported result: 1.12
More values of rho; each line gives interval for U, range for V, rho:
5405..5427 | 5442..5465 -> 1.13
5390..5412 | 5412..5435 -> 1.11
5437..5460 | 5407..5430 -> 1.11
